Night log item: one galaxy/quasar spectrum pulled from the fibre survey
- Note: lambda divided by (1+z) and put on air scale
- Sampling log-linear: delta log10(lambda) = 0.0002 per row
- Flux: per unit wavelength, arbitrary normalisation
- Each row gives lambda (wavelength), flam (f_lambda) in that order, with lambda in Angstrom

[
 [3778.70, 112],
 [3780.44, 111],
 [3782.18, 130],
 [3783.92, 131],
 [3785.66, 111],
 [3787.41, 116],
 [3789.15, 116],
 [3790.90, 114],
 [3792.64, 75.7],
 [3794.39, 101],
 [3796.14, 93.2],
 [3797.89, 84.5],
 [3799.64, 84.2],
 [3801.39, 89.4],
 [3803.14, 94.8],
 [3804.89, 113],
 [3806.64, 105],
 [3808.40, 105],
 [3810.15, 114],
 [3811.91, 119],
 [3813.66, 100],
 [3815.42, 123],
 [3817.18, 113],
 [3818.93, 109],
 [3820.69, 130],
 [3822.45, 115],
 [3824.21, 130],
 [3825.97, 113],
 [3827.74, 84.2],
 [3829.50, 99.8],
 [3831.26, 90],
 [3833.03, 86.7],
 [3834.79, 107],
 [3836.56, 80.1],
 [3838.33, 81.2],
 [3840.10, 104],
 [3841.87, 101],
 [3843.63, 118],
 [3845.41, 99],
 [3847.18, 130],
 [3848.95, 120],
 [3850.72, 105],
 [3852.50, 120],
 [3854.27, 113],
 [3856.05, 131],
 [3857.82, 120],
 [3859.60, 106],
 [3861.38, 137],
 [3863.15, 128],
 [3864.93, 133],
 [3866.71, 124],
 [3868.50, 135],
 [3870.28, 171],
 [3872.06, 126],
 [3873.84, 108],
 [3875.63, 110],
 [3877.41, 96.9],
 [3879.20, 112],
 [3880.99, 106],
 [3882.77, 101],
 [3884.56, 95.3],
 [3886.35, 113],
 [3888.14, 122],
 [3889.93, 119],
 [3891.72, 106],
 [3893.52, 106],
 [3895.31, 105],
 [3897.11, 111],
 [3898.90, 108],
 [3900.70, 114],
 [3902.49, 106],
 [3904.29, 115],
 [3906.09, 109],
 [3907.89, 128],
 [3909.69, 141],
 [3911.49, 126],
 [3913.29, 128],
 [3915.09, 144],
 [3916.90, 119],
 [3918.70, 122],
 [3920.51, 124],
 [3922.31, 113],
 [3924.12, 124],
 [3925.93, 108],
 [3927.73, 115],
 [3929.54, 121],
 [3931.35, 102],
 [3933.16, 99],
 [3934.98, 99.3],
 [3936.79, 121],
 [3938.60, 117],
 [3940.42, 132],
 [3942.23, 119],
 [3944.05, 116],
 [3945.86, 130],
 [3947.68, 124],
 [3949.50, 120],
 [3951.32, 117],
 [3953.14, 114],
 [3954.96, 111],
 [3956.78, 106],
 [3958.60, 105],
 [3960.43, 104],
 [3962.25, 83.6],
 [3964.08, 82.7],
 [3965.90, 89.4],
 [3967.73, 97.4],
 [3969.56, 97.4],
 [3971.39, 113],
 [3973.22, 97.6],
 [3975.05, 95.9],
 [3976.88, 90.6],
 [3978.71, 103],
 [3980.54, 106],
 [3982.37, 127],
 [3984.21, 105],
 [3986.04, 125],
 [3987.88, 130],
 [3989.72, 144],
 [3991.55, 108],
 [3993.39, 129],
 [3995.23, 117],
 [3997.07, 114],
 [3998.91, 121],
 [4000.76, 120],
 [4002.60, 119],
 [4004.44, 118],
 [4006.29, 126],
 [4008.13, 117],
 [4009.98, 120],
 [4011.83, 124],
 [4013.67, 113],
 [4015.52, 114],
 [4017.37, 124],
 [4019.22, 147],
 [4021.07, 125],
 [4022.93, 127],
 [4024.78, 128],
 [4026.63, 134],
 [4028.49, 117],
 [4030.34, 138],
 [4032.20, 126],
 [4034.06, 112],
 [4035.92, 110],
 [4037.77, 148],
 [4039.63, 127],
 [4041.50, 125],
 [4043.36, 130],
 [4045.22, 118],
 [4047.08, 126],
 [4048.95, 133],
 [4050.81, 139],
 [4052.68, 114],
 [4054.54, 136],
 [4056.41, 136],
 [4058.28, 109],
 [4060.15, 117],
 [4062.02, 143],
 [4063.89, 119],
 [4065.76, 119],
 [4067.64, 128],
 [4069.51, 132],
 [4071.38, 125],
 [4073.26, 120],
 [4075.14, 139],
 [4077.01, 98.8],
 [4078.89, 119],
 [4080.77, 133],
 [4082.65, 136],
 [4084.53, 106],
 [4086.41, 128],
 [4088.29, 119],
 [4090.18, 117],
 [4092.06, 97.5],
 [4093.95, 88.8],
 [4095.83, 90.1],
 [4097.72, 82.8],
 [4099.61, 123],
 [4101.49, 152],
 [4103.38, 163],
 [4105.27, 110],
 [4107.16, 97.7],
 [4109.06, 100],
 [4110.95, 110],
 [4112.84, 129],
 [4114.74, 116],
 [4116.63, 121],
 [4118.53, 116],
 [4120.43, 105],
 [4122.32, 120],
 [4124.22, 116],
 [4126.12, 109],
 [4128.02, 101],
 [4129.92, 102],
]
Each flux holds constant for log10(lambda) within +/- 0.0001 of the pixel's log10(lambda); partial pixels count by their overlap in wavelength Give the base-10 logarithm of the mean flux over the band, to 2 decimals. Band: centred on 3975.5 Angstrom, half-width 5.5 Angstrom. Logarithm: 2.00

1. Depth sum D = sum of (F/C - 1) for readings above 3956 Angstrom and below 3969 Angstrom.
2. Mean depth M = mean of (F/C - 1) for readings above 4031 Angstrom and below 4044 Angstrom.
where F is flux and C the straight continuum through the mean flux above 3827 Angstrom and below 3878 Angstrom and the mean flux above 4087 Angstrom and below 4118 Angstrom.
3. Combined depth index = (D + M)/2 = -0.5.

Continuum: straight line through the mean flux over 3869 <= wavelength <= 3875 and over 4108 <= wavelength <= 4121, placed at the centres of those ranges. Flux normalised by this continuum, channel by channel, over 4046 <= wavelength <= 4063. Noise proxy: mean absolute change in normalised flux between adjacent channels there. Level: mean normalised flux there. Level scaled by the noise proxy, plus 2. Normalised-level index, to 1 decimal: 10.4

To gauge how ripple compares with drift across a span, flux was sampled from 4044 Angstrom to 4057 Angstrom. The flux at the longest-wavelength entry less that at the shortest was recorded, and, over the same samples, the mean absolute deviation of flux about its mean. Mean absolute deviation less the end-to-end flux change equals -10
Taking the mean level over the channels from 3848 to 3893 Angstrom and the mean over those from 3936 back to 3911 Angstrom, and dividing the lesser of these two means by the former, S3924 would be 0.99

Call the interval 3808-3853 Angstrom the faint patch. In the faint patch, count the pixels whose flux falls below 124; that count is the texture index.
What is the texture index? 23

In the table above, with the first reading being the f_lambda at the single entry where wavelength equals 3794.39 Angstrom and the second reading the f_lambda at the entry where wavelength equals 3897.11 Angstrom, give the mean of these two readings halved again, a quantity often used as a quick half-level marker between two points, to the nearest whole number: 53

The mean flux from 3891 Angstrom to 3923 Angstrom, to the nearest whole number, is 118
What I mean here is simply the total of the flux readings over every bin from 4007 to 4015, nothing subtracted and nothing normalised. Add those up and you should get 474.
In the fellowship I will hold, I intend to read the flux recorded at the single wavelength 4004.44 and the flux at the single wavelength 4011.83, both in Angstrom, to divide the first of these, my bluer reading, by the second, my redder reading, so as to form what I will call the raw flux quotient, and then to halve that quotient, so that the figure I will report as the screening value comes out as 0.476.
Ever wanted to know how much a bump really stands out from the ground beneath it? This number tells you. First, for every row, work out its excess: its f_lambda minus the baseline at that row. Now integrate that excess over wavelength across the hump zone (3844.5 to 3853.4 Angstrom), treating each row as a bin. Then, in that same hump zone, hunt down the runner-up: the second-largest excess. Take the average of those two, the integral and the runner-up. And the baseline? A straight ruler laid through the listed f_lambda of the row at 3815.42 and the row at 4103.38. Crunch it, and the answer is -61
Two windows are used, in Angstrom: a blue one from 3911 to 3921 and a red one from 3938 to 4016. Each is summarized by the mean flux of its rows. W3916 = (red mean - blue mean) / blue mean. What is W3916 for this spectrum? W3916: -0.11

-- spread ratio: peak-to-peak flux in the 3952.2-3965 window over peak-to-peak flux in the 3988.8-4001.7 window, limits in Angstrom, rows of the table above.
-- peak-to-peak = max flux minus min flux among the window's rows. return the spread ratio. 0.87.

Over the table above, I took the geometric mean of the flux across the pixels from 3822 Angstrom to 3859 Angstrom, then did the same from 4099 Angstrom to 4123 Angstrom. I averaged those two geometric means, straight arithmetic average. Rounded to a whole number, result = 112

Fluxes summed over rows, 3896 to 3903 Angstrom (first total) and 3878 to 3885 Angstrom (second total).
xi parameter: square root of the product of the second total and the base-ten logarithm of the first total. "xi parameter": 33.1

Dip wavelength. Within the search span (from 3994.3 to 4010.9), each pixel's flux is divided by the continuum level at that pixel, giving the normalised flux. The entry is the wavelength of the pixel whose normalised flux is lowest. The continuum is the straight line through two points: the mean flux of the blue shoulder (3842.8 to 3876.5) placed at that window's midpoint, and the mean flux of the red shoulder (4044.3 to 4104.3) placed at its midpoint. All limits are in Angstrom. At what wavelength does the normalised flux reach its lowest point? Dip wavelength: 3997.07 Angstrom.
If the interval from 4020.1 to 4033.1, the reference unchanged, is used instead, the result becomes 4028.49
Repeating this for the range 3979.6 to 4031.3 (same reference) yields 3984.21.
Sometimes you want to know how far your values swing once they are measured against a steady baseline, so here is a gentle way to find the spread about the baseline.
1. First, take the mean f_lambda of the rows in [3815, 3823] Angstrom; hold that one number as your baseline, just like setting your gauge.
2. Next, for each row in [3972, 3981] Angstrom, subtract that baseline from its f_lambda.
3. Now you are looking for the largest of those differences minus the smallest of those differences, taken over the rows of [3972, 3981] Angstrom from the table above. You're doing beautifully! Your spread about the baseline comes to 15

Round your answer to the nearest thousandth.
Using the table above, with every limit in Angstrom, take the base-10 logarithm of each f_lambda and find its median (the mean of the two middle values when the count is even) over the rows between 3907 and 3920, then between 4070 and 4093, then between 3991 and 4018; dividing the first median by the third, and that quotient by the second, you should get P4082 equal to 0.489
